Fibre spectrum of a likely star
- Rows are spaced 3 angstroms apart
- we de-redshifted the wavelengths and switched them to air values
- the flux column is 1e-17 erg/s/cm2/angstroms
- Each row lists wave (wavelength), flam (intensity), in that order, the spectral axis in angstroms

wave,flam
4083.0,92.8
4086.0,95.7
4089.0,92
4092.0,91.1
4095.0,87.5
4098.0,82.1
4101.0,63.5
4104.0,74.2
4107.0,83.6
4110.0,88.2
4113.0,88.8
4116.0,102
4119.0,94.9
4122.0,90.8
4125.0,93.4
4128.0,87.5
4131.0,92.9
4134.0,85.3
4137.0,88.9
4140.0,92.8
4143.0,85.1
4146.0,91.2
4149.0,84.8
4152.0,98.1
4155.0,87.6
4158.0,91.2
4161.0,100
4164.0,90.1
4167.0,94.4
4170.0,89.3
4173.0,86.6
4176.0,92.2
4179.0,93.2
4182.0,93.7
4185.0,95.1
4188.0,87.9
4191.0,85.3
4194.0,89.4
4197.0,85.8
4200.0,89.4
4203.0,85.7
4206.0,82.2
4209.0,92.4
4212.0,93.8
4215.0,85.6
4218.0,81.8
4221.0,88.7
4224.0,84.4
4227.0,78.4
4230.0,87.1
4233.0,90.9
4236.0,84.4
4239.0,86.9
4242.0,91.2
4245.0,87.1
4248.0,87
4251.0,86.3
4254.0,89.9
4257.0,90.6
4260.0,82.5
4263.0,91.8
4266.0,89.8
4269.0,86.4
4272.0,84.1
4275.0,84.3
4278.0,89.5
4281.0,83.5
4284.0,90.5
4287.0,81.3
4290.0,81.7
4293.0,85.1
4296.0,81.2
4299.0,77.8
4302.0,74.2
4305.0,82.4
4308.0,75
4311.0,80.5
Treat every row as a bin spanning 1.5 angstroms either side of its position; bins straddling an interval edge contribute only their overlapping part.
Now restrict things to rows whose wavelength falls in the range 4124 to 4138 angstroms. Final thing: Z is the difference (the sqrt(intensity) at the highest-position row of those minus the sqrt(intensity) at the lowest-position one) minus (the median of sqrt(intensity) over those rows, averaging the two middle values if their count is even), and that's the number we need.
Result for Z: -9.7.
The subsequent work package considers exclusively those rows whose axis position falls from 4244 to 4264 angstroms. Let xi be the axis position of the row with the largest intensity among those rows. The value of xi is 4263.0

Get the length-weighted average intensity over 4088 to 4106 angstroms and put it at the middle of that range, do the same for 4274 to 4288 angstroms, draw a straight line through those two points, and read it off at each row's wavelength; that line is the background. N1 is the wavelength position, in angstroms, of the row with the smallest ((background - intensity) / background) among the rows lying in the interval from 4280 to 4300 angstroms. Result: 4284.0 angstroms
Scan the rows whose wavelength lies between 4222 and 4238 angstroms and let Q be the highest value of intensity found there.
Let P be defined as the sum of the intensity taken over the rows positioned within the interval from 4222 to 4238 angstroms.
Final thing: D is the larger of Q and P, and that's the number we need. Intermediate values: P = 425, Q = 90.9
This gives 425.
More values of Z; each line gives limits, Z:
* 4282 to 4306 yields -9.5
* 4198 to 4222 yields -9.4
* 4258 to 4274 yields -9.2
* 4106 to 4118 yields -8.5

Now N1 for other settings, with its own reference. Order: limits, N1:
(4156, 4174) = 4161.0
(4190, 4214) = 4212.0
